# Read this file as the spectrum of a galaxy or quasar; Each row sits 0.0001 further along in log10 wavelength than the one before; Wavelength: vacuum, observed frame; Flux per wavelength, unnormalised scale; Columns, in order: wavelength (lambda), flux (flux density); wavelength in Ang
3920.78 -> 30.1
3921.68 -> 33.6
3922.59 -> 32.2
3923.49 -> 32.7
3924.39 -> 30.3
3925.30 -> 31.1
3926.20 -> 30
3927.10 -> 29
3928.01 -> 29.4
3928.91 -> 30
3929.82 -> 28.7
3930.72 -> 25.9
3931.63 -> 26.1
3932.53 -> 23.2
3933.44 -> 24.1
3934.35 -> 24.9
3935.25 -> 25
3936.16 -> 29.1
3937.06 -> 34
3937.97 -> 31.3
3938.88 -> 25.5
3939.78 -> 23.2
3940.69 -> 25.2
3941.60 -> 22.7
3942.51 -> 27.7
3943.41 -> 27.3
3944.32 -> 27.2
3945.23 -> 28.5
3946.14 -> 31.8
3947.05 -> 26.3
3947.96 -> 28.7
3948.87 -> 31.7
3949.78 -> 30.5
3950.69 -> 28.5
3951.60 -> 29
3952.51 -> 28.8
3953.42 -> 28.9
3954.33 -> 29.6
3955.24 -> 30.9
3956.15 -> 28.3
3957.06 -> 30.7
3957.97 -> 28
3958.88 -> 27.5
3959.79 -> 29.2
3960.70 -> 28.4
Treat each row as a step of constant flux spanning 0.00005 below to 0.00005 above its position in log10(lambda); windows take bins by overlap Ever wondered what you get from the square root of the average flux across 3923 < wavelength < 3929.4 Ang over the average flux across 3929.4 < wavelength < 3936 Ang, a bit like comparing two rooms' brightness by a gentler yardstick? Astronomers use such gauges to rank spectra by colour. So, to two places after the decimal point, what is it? 1.09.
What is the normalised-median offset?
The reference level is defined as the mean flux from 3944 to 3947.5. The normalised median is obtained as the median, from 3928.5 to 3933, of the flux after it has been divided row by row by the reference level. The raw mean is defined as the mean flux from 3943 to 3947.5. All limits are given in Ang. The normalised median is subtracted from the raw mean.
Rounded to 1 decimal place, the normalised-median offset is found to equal 27.3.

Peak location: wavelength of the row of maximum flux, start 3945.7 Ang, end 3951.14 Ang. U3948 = 3946.14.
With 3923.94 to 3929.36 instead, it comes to 3925.30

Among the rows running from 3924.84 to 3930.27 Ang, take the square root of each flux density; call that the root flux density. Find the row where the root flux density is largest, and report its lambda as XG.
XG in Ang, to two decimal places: 3925.30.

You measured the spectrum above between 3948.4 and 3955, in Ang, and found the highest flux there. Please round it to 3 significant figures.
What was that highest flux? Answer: 31.7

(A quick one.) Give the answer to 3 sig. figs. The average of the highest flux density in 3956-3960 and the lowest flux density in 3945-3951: 28.5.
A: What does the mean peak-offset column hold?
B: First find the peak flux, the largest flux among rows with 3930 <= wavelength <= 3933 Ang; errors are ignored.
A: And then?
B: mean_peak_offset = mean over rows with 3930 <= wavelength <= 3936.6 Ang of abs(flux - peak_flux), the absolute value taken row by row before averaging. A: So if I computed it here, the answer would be 1.5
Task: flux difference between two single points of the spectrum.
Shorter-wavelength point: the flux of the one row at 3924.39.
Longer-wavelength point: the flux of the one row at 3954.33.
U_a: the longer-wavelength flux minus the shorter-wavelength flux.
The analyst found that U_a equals -1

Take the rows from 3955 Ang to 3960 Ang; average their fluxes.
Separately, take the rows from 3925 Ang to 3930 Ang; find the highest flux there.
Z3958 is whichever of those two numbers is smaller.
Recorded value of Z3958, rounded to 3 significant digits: 29.1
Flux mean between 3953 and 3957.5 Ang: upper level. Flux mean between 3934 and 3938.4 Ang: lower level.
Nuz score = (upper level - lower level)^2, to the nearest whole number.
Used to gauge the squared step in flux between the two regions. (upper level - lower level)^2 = 1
